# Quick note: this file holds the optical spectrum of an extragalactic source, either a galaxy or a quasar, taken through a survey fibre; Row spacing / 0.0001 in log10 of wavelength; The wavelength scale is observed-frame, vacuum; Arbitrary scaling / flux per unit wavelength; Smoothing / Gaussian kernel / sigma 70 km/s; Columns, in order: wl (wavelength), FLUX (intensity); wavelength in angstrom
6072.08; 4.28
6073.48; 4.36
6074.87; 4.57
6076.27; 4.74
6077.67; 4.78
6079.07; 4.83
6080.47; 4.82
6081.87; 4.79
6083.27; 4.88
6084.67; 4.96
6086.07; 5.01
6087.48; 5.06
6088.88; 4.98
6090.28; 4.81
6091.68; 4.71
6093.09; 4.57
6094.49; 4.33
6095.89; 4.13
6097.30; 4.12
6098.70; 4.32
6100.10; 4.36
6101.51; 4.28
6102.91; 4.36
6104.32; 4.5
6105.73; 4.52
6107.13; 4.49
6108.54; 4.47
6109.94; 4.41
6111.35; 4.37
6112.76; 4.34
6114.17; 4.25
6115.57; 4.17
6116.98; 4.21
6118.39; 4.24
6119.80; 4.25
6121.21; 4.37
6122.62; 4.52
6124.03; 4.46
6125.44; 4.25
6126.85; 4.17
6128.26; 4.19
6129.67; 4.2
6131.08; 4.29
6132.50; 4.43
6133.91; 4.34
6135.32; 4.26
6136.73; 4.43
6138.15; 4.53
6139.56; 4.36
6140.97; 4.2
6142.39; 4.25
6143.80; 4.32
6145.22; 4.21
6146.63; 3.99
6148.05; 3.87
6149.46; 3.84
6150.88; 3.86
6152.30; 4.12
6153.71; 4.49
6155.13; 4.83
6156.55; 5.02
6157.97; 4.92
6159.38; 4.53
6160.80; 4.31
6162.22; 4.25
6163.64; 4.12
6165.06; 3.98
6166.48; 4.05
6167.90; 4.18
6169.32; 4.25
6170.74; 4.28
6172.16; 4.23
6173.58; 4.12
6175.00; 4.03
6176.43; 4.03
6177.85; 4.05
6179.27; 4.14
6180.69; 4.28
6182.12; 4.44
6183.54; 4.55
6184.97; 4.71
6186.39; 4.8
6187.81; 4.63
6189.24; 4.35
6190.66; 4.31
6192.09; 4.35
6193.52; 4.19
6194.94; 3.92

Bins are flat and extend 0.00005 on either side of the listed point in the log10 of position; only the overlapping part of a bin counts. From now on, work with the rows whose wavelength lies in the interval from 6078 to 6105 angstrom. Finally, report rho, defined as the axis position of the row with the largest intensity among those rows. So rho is 6087.48 angstrom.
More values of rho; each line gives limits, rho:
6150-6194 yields 6156.55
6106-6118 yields 6107.13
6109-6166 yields 6156.55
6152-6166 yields 6156.55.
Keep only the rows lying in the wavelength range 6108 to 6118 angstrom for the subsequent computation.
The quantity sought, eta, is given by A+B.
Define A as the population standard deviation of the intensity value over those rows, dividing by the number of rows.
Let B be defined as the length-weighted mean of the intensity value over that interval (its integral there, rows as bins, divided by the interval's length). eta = 4.42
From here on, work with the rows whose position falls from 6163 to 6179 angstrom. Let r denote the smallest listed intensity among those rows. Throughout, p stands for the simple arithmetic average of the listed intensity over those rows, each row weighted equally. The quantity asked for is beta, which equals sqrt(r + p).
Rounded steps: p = 4.12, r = 3.98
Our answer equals 2.85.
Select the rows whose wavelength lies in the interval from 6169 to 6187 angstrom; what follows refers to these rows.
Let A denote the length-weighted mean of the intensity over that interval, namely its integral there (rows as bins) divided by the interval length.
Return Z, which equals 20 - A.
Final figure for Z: 15.7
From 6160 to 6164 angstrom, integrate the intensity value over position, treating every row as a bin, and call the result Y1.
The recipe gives 17.0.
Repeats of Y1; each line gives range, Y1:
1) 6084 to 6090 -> 29.9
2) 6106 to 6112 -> 26.7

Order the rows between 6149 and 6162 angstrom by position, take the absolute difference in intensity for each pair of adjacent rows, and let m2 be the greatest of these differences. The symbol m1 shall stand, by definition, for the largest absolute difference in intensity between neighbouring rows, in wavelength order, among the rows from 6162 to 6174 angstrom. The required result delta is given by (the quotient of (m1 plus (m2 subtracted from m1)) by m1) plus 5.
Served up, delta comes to 4.2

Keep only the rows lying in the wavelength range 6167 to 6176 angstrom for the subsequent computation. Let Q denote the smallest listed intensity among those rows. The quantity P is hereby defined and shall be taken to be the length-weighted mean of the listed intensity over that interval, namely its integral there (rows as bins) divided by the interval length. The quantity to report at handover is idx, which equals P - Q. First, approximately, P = 4.17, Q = 4.03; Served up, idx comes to 0.143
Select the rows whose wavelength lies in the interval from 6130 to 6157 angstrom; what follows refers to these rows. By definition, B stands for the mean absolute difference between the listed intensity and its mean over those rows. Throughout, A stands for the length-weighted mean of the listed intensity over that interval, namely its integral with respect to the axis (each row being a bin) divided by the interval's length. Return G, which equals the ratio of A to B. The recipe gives 20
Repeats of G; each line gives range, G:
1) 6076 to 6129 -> 19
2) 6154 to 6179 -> 18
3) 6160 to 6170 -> 43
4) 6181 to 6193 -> 29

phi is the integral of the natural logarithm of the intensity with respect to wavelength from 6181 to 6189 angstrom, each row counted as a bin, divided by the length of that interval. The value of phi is 1.52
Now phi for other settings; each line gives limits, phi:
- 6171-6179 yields 1.41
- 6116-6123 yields 1.46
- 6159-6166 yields 1.44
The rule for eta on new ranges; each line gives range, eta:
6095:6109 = 4.49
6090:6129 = 4.52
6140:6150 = 4.29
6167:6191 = 4.55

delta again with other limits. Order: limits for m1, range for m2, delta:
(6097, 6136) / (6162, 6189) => 6.2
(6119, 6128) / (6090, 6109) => 5.9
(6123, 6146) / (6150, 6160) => 5.1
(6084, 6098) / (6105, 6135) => 6.1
